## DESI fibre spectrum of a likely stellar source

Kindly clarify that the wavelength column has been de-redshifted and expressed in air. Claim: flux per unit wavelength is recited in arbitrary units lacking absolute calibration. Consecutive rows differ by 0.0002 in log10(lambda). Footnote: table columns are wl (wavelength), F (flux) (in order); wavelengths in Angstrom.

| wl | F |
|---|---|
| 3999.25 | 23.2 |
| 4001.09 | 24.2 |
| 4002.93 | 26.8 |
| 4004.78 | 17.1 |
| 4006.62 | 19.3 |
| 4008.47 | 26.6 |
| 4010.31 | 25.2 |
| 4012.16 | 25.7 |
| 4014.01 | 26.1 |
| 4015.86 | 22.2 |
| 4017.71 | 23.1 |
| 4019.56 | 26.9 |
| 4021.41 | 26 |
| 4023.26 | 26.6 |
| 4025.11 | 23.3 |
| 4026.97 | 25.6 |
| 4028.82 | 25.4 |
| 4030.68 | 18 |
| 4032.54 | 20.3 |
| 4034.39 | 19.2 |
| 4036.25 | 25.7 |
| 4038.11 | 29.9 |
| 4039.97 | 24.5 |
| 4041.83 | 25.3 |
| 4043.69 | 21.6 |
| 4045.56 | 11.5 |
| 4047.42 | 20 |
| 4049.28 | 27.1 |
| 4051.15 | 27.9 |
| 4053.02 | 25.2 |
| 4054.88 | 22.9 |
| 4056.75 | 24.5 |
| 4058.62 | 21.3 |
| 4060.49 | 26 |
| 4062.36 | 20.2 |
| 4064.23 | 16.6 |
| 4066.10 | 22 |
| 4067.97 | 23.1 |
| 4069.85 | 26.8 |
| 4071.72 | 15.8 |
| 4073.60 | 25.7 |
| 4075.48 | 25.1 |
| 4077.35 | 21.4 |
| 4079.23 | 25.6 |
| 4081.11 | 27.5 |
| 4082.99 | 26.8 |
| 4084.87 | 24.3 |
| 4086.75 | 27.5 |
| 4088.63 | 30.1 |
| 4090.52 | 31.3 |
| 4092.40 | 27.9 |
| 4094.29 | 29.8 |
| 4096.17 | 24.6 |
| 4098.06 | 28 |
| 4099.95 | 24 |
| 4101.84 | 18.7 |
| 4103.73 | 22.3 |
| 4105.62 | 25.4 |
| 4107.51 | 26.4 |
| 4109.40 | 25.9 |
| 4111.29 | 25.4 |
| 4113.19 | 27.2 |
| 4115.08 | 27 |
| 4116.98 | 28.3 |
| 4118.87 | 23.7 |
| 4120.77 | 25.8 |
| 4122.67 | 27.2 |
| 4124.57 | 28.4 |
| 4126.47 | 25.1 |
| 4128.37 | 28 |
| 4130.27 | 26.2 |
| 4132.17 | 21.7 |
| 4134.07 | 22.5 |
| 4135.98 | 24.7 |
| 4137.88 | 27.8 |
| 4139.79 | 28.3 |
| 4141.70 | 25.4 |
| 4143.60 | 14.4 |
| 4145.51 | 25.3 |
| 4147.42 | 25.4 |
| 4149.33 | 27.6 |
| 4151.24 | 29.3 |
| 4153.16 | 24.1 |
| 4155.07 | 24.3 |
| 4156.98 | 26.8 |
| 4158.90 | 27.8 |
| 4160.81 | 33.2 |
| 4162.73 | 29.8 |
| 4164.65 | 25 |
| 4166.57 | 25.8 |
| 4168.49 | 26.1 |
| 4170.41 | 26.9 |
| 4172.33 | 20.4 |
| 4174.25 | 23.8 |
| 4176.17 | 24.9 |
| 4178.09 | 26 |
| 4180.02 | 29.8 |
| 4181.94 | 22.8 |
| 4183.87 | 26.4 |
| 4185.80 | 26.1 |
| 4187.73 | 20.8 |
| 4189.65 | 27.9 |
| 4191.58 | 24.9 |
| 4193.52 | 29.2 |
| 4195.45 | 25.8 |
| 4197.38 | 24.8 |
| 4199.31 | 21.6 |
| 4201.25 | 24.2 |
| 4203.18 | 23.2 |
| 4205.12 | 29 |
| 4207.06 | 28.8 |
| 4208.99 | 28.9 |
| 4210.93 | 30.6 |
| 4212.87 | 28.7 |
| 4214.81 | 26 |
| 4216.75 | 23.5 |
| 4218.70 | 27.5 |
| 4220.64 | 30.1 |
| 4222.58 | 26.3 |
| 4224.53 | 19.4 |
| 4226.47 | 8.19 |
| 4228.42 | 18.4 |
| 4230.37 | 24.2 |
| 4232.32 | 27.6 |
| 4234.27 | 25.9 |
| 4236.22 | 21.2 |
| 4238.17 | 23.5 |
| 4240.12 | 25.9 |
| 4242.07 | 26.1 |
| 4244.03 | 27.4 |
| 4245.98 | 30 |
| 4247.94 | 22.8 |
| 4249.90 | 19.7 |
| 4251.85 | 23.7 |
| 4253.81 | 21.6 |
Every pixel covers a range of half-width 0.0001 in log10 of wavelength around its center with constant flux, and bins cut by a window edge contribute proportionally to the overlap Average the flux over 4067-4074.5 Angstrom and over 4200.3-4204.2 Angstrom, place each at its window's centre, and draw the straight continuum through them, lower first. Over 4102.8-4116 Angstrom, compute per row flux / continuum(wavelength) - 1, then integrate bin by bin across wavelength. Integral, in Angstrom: 1.5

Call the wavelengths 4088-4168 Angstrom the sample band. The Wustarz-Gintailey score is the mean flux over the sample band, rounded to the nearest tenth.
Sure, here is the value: 26.1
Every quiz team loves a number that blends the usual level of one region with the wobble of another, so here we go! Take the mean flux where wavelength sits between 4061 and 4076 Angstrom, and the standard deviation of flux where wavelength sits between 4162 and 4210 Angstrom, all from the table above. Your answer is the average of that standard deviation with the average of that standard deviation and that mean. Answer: 7.5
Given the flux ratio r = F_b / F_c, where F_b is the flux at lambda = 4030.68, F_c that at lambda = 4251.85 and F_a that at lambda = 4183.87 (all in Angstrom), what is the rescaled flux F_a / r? 35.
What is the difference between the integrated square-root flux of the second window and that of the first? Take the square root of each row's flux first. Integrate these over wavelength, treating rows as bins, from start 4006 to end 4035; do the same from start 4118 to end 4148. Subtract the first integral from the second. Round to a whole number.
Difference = 8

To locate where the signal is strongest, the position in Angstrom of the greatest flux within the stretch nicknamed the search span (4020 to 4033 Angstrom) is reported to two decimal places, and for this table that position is 4023.26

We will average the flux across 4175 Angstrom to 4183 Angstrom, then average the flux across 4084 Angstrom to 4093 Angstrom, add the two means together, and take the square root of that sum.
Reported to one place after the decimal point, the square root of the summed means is 7.4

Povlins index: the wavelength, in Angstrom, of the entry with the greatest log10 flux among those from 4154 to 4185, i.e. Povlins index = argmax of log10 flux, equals 4160.81 Angstrom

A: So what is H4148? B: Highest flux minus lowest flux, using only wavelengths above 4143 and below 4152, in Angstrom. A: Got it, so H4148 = 14.9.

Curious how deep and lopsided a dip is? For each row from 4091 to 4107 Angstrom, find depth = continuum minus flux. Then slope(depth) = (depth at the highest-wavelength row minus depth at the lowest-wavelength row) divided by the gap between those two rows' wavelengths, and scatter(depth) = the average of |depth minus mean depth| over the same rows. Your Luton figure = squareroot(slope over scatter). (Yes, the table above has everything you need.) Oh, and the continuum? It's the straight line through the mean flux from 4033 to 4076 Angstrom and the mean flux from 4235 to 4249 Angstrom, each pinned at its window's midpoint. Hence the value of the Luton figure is 0.27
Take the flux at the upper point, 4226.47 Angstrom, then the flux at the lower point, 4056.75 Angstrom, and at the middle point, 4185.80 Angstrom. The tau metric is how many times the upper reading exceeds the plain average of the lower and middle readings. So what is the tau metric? 0.3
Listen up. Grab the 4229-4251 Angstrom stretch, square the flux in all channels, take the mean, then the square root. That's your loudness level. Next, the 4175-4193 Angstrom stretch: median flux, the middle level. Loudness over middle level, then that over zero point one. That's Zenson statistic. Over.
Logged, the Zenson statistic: 9.7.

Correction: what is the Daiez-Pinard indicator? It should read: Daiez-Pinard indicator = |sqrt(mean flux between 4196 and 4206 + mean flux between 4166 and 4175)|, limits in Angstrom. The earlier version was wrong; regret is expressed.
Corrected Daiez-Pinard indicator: 7.01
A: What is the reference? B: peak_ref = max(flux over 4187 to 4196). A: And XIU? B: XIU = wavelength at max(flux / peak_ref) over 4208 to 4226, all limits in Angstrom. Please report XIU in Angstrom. 4210.93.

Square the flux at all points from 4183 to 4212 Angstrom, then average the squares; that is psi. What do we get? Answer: 692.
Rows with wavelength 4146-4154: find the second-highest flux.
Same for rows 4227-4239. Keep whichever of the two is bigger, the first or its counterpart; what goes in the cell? 27.6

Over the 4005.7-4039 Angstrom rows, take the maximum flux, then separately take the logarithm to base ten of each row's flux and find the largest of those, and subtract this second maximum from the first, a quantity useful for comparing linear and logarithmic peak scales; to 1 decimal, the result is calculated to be 28.4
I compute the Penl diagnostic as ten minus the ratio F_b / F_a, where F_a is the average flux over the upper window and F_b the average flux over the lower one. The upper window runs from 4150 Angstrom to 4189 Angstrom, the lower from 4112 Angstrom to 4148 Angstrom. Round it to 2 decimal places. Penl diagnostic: 9.02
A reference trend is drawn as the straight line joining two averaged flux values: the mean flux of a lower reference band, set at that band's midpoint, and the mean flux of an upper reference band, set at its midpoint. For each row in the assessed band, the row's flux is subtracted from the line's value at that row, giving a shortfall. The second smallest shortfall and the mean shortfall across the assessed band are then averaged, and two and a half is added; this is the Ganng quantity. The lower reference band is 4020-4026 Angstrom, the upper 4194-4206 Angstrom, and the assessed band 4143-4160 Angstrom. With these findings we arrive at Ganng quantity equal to 1.0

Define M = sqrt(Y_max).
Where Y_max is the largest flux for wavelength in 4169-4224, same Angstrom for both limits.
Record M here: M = 5.53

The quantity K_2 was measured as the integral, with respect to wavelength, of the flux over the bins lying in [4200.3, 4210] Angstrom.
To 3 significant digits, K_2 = 260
